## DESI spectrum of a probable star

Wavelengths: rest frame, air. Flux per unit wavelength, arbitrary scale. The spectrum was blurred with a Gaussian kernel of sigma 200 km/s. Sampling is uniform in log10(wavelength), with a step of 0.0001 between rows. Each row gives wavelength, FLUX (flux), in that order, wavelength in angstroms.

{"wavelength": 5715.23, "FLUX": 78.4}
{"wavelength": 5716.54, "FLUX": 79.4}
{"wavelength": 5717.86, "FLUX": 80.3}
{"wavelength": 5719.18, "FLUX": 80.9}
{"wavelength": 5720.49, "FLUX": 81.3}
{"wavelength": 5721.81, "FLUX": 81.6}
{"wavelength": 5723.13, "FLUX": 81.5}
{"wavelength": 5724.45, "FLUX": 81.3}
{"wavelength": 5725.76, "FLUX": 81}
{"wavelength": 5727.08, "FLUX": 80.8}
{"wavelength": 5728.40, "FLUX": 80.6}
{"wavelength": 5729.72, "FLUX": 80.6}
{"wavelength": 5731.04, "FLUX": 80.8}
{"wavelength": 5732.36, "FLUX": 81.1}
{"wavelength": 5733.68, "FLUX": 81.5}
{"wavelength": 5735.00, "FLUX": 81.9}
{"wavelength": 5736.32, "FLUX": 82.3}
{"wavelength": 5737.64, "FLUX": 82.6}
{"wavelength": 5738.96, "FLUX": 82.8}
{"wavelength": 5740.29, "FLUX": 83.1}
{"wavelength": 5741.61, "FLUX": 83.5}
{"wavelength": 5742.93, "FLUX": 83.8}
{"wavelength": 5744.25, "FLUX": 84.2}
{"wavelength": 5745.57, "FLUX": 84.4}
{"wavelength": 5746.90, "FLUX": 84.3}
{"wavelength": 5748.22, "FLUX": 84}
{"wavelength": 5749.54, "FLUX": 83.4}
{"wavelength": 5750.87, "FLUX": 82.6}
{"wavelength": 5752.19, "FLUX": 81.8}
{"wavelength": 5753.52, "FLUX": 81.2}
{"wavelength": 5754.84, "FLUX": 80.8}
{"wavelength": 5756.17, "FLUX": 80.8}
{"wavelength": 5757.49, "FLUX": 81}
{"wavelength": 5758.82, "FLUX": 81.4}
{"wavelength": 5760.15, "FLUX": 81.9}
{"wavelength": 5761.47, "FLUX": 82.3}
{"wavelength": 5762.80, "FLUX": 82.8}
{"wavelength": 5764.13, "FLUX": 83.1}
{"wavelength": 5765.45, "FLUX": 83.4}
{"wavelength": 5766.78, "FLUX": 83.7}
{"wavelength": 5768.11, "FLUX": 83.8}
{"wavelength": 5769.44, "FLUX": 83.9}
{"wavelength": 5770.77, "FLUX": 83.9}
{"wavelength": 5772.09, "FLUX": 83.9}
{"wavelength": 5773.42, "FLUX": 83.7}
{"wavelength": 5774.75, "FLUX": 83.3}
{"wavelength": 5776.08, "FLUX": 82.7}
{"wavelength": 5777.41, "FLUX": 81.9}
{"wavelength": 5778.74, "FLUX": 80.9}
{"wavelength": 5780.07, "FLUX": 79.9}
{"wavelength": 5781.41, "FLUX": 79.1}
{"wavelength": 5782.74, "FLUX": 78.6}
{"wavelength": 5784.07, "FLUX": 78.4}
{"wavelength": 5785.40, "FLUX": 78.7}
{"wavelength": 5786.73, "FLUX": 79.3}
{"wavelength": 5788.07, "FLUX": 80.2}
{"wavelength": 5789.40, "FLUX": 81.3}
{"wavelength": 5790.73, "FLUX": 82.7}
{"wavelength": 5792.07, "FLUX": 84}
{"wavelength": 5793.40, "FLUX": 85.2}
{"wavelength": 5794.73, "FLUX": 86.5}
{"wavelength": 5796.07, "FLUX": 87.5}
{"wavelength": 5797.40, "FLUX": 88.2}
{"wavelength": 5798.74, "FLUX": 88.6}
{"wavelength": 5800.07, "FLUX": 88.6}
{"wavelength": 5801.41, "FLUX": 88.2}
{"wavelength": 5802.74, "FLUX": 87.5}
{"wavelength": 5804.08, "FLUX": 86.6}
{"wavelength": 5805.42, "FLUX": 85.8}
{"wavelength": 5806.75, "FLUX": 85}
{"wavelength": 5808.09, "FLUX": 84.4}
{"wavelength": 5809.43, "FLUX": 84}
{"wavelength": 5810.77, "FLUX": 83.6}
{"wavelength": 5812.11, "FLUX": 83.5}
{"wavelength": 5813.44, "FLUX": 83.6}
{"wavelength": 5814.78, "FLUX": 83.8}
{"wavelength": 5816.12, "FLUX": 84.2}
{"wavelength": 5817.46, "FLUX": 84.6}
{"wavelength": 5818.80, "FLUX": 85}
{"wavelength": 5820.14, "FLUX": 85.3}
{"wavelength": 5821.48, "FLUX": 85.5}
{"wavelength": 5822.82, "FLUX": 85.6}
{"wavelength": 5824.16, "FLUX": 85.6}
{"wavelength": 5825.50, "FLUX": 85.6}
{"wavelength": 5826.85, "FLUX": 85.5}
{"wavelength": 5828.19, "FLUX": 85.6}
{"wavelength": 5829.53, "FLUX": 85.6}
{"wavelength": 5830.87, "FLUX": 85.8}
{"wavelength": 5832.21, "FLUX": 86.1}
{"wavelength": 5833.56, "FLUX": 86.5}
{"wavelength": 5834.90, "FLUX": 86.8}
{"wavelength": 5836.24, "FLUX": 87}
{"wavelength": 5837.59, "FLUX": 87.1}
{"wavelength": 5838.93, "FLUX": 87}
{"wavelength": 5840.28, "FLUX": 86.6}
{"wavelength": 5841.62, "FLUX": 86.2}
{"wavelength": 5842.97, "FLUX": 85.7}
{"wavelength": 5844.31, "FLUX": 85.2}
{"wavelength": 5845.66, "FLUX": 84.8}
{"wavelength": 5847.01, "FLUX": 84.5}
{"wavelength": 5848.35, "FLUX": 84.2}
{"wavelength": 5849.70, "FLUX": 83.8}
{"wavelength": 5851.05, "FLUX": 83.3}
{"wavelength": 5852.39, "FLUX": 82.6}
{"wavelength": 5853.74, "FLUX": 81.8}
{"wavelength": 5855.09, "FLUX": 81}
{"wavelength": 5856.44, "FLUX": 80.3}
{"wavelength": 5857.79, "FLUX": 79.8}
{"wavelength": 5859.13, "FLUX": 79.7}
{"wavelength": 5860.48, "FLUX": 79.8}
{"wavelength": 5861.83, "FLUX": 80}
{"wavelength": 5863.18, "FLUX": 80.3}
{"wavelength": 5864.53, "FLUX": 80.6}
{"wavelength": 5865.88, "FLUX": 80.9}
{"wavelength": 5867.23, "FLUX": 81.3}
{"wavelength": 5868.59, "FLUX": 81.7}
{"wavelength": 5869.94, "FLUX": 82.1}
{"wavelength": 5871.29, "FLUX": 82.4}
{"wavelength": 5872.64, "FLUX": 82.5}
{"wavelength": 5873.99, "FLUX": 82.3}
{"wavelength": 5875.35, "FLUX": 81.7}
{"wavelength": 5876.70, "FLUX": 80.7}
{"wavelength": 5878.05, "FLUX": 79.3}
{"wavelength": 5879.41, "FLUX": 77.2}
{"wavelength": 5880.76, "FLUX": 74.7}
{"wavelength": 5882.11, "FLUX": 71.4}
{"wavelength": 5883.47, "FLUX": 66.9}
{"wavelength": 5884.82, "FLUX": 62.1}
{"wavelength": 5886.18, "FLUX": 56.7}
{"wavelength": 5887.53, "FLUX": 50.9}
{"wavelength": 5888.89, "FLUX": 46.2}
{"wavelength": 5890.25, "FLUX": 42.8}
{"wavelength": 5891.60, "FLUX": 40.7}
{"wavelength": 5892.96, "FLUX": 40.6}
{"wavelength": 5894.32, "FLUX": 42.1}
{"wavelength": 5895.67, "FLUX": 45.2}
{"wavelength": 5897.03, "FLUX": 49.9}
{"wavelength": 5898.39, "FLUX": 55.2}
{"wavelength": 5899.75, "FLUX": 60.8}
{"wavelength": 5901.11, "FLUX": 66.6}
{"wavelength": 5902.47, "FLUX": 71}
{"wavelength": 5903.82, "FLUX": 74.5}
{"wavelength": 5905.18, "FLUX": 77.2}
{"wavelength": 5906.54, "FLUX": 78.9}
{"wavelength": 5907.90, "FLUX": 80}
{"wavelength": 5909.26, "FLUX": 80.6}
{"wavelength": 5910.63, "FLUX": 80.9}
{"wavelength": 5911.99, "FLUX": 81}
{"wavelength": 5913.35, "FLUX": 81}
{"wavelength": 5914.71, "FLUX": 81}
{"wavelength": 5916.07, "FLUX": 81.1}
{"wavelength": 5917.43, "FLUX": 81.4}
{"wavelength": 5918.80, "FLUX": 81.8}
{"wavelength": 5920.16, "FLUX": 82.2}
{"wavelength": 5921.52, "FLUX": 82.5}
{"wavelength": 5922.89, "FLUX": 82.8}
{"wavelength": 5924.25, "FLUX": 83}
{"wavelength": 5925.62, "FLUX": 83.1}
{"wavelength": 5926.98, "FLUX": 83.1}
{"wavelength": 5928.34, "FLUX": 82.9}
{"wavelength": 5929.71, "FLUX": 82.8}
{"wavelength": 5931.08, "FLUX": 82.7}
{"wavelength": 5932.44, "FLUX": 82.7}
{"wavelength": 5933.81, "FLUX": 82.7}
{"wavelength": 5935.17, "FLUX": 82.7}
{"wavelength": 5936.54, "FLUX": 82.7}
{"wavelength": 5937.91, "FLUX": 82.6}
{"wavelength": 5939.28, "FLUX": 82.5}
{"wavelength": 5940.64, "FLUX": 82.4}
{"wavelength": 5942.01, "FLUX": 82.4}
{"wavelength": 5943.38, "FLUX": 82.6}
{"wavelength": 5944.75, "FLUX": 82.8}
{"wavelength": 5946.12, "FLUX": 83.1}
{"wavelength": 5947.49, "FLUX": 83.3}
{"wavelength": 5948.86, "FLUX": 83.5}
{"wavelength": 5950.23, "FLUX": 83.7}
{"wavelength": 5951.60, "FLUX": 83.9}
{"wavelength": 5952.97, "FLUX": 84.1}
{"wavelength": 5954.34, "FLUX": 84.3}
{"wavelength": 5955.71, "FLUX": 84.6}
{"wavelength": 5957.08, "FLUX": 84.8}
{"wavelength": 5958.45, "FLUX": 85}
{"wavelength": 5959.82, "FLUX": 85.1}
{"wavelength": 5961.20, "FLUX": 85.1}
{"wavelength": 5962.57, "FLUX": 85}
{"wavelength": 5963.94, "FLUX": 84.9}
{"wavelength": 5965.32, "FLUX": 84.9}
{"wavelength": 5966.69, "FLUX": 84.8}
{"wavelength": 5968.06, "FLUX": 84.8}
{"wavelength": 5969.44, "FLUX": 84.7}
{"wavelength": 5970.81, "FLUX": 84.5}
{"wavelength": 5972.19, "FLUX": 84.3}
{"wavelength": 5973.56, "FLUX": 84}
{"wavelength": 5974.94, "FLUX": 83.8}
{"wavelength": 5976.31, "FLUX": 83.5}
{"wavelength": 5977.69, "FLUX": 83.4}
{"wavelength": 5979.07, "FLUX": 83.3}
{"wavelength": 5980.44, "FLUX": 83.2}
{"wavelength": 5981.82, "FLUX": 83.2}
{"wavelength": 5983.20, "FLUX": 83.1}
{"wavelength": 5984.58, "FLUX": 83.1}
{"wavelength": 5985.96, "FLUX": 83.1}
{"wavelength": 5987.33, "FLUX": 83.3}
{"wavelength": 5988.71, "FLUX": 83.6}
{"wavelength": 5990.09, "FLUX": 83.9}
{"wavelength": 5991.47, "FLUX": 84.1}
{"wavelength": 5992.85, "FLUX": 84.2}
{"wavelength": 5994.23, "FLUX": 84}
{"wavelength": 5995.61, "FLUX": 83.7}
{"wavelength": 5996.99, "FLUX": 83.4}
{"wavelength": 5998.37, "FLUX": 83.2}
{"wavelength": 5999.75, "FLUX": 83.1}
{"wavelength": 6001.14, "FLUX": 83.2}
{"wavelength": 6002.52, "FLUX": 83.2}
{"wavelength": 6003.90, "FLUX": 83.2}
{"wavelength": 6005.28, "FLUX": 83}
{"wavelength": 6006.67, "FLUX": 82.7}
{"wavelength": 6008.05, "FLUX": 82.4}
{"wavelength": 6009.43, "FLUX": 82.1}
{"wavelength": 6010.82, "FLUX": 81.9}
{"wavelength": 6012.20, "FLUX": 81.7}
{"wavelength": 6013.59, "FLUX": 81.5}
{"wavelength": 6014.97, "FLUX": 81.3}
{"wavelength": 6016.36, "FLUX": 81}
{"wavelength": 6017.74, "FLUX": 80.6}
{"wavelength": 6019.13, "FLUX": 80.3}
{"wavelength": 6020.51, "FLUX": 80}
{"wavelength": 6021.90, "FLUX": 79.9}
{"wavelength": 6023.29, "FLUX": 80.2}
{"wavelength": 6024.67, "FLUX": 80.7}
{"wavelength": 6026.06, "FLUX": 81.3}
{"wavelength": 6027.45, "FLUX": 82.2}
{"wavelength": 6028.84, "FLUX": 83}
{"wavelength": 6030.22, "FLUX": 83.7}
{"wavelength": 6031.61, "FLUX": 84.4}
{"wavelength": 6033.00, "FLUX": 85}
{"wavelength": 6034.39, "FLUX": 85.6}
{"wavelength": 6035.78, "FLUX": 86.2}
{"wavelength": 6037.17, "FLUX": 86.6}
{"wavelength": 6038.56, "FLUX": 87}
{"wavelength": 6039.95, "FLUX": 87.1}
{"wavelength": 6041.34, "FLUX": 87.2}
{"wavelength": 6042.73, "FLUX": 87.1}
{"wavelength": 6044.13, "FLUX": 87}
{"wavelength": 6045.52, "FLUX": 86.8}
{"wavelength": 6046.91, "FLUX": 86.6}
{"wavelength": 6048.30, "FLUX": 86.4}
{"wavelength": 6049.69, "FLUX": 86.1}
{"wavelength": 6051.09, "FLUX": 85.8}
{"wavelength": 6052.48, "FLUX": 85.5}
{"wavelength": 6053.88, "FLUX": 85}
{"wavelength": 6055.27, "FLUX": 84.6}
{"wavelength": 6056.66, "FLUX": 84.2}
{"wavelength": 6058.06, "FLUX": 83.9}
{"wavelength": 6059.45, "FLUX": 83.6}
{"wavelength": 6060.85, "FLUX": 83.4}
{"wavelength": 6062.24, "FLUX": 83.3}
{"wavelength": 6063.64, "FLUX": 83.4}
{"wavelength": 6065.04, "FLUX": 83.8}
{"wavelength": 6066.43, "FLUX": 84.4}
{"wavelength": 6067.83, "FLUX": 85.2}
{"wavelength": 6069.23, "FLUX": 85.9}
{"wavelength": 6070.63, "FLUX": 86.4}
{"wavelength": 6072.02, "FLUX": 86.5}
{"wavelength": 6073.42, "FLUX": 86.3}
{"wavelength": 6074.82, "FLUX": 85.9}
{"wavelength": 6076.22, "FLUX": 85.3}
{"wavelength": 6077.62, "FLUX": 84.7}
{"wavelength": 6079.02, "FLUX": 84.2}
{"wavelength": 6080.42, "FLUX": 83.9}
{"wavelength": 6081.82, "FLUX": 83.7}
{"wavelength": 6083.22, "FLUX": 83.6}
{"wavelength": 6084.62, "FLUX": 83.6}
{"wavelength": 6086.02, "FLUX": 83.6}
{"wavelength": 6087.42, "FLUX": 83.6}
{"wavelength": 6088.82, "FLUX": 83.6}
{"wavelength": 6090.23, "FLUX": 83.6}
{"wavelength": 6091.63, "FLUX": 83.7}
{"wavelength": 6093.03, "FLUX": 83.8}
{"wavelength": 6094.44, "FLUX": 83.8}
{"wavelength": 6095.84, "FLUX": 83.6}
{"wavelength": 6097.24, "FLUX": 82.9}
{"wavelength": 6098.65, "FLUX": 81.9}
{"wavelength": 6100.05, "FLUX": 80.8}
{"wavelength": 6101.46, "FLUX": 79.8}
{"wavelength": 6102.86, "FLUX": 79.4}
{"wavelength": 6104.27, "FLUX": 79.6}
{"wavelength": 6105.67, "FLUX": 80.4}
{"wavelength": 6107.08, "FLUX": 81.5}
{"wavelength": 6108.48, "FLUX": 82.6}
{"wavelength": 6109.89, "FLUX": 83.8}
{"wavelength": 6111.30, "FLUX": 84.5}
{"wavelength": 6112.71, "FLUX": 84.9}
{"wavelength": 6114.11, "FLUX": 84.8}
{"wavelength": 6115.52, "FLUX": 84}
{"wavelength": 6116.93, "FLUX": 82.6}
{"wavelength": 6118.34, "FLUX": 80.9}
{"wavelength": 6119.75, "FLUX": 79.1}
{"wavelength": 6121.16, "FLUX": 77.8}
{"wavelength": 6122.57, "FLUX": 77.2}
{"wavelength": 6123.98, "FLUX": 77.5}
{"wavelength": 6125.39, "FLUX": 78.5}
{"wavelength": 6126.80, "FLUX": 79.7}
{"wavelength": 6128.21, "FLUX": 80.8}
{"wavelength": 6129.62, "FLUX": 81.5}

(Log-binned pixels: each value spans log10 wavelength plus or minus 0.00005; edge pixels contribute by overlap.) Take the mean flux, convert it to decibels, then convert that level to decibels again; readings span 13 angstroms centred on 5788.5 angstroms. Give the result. 12.8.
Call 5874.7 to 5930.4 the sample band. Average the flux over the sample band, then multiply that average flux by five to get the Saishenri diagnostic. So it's 352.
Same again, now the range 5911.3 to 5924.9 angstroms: 409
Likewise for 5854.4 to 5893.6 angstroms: 360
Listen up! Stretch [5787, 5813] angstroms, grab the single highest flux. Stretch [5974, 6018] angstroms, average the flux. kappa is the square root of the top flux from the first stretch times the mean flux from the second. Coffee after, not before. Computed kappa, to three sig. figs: 85.7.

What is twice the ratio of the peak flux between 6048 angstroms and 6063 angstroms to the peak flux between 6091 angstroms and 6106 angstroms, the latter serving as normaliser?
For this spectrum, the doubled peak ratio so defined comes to 2.06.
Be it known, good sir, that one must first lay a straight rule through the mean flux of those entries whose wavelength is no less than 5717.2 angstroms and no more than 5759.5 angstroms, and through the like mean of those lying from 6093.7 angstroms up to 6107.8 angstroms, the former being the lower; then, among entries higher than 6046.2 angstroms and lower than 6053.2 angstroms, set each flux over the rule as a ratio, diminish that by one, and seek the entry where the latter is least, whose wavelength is 6052.48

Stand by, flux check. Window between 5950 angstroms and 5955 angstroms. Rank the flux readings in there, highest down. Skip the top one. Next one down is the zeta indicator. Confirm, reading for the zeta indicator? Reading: 84.1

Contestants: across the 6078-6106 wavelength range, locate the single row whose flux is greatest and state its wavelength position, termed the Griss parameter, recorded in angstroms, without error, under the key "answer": 6079.02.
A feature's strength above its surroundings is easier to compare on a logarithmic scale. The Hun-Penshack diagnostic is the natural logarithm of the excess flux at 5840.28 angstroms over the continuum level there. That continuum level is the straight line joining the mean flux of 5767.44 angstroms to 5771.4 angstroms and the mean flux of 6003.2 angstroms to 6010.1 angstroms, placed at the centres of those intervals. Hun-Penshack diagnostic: 1.1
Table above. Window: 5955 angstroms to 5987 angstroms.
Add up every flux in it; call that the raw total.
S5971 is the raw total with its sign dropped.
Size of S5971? 1936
